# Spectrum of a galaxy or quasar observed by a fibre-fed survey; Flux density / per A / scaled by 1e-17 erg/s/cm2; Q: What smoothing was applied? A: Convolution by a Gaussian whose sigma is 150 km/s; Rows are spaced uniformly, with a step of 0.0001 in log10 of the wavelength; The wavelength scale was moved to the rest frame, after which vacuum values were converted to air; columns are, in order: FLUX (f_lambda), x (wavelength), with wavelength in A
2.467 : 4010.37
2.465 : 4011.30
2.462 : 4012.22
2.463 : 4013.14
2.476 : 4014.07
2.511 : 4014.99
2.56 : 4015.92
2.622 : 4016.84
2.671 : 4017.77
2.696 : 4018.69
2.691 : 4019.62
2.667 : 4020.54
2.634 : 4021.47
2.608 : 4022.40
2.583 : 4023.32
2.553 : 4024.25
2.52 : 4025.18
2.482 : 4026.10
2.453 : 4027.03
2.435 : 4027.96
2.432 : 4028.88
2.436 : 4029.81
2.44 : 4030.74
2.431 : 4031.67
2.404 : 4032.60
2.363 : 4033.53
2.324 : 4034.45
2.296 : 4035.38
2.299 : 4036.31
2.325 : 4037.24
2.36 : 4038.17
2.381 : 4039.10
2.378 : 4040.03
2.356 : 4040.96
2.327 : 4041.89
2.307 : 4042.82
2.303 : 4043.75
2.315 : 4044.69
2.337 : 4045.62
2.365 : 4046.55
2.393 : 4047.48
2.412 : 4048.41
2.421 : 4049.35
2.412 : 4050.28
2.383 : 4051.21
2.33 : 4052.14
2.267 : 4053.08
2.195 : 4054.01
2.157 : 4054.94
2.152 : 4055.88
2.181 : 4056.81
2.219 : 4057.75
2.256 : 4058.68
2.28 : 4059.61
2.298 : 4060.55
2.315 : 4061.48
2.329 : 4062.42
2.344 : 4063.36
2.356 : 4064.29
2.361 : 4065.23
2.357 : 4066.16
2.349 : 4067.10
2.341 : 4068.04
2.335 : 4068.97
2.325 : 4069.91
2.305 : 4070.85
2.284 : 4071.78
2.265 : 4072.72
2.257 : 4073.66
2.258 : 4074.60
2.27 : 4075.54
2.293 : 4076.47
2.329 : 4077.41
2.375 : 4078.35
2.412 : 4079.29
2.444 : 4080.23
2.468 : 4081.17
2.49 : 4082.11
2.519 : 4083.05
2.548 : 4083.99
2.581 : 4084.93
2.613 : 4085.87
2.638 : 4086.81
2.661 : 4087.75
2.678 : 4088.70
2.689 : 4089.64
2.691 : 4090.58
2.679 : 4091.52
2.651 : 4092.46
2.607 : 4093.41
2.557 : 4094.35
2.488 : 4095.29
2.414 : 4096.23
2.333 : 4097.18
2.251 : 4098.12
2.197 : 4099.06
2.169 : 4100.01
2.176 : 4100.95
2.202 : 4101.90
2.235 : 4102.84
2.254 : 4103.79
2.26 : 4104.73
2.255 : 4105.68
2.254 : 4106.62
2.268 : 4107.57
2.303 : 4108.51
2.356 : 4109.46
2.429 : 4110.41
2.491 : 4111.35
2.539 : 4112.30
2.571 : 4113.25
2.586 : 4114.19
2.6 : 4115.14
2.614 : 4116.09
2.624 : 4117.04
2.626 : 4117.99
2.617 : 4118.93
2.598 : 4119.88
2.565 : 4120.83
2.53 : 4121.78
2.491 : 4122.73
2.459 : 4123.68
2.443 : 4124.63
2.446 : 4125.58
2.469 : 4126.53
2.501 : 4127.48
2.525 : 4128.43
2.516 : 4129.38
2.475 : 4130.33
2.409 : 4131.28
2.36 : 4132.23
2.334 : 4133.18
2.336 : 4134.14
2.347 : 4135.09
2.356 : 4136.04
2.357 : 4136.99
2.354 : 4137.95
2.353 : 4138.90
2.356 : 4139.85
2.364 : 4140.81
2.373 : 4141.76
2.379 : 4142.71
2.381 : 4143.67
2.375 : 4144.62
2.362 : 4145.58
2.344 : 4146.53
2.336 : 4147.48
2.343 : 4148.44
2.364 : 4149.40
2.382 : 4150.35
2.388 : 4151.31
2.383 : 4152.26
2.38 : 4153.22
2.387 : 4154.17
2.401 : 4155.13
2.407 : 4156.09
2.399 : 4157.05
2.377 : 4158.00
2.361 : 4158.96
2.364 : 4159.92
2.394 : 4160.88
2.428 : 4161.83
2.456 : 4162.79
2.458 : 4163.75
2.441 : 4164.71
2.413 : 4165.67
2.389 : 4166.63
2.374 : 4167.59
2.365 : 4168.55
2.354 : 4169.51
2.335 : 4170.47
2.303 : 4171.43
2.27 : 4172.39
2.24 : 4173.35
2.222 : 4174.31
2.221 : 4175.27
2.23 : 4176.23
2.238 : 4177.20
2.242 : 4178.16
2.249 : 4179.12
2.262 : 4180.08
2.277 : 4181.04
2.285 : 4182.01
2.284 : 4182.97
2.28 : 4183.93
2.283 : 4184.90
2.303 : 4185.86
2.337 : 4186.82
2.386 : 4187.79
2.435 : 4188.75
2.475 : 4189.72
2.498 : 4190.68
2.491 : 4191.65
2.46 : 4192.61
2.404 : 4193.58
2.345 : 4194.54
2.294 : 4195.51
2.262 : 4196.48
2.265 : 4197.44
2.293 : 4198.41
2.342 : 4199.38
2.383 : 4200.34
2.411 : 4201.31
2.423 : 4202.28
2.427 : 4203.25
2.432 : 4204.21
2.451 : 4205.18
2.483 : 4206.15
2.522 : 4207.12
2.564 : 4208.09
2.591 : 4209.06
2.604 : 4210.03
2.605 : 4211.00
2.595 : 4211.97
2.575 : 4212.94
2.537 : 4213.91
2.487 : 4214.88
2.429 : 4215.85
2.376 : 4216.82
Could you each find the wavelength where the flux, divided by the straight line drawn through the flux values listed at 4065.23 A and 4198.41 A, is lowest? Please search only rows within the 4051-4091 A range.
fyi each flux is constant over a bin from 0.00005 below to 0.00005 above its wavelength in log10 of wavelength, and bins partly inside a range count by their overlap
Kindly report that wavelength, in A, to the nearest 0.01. 4055.88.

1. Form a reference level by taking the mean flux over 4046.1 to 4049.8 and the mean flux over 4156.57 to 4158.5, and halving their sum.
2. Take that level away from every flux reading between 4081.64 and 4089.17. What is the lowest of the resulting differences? 0.10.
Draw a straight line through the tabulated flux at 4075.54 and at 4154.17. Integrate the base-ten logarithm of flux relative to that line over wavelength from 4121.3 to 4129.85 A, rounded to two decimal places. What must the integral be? 0.22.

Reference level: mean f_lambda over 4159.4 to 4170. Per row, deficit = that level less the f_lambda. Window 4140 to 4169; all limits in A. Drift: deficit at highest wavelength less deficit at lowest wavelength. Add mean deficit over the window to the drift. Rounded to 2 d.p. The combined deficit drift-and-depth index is 0.02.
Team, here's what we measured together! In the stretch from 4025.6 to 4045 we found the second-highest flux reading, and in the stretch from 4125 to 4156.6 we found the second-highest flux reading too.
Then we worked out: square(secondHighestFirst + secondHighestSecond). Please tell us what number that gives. 24.7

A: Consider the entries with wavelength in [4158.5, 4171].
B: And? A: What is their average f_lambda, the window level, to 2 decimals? 2.39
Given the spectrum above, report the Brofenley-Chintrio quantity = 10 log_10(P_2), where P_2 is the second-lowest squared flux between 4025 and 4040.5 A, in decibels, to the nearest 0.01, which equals 7.23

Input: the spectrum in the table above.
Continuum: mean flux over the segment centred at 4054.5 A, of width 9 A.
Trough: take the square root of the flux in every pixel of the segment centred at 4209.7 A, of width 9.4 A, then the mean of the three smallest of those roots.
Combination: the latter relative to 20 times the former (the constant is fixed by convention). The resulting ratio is 0.0350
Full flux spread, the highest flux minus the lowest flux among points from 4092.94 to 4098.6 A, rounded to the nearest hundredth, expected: 0.36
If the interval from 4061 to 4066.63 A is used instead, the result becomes 0.05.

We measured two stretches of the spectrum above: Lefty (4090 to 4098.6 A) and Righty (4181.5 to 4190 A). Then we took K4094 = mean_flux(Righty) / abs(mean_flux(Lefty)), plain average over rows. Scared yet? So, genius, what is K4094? 0.93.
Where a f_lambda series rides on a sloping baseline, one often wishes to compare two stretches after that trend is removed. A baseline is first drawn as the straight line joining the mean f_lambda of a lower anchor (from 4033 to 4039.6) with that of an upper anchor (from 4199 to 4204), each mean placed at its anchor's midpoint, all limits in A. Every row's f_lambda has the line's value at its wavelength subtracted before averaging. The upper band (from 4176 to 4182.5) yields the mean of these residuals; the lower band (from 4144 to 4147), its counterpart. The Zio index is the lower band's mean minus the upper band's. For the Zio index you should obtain 0.12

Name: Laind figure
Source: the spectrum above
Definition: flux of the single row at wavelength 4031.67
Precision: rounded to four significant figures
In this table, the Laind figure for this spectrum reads 2.431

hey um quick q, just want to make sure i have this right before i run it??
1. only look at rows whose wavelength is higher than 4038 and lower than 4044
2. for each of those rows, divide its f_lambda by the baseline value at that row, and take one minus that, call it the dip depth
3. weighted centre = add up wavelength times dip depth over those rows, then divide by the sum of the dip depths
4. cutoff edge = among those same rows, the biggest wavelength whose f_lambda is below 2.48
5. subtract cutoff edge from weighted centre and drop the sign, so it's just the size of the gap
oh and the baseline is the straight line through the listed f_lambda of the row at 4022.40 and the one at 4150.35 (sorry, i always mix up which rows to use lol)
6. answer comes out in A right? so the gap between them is 2.6 A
